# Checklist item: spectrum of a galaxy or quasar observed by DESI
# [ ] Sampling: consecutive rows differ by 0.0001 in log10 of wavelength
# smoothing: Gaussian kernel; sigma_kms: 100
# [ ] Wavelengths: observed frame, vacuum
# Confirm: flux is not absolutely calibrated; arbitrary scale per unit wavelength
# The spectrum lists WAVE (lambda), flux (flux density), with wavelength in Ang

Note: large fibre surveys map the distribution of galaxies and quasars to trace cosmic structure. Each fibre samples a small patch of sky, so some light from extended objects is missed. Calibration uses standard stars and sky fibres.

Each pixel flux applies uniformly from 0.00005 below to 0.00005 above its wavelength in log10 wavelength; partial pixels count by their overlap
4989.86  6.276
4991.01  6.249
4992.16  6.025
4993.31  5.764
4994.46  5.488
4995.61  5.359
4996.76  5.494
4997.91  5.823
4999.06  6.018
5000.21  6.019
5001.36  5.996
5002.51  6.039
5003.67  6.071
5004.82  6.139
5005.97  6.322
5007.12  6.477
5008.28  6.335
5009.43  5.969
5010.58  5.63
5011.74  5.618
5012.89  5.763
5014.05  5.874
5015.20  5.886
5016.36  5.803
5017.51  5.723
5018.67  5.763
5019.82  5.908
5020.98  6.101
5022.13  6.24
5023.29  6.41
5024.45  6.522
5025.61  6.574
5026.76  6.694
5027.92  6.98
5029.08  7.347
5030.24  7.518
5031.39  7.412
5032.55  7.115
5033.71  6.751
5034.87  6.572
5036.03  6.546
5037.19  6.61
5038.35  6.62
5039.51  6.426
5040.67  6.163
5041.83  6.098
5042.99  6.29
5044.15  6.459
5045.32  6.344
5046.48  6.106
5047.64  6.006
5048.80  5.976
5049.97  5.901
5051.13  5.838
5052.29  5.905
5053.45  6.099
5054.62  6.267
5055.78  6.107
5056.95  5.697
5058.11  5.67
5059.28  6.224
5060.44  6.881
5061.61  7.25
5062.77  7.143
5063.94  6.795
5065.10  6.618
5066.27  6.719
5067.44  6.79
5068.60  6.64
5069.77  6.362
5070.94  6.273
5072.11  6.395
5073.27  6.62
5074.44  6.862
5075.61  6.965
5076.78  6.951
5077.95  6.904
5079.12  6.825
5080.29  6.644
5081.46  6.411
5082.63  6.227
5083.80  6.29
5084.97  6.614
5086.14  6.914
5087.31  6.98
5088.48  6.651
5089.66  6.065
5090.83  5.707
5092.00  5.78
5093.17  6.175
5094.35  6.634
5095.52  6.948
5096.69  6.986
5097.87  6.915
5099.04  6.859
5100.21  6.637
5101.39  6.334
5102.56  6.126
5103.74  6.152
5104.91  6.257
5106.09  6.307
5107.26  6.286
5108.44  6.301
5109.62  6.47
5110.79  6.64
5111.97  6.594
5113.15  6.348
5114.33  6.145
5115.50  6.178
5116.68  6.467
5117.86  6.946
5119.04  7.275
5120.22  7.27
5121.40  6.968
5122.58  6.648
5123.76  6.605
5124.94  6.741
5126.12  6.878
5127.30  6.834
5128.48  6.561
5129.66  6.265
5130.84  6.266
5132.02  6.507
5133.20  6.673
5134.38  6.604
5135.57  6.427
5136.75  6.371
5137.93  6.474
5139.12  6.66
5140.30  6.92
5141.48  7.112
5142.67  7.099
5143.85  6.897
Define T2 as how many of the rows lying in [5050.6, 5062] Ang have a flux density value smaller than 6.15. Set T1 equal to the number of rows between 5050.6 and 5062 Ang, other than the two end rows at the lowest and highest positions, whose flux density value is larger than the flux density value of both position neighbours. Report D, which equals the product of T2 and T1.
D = 6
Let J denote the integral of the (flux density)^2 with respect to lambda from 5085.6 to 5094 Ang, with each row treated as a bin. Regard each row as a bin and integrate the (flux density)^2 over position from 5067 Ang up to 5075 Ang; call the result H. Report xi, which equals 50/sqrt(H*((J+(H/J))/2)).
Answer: 0.207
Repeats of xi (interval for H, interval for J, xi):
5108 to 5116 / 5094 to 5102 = 0.204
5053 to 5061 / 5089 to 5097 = 0.227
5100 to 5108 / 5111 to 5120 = 0.201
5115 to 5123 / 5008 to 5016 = 0.220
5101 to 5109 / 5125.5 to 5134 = 0.208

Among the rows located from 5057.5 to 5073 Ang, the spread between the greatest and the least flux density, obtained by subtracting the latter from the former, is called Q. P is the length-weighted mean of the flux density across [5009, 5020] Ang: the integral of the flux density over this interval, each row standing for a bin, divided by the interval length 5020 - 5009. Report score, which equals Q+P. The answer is 7.4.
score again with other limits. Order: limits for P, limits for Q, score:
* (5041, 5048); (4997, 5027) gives 7.3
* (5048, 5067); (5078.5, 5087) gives 7.0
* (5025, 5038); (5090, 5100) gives 8.2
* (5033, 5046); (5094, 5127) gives 7.6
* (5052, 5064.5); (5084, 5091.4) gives 7.6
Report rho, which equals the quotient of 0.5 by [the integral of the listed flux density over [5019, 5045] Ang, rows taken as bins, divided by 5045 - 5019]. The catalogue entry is 0.0758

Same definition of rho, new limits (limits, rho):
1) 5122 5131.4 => 0.0757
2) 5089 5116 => 0.0783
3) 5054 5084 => 0.0762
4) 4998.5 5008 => 0.0814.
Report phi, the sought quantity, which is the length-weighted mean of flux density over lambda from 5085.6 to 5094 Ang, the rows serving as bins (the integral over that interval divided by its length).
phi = 6.33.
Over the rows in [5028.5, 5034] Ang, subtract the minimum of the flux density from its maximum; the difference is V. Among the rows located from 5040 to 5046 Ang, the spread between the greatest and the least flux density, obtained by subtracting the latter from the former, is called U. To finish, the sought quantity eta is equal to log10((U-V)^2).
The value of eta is -0.8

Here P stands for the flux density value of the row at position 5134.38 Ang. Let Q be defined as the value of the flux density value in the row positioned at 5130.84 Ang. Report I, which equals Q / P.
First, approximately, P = 6.604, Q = 6.266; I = 0.95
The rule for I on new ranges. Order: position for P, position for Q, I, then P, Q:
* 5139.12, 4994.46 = 0.82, 6.66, 5.488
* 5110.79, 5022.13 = 0.94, 6.64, 6.24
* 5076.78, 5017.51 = 0.82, 6.951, 5.723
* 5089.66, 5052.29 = 0.97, 6.065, 5.905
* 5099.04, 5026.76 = 0.98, 6.859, 6.694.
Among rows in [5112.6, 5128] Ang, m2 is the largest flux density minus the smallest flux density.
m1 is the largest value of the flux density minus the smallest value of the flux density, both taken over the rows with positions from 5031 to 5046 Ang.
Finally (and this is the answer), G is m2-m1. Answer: -0.18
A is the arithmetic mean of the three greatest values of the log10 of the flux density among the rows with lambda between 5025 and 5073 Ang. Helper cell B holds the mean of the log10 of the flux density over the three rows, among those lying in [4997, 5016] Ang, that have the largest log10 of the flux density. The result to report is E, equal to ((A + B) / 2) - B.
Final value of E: 0.033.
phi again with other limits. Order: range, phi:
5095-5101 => 6.85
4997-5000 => 5.89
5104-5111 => 6.36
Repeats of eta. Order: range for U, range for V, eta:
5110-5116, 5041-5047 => -1.7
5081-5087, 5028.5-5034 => -2.2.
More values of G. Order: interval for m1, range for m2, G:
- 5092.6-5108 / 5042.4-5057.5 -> -0.10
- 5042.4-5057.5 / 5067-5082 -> -0.07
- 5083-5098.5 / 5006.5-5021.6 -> -0.42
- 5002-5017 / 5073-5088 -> -0.11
